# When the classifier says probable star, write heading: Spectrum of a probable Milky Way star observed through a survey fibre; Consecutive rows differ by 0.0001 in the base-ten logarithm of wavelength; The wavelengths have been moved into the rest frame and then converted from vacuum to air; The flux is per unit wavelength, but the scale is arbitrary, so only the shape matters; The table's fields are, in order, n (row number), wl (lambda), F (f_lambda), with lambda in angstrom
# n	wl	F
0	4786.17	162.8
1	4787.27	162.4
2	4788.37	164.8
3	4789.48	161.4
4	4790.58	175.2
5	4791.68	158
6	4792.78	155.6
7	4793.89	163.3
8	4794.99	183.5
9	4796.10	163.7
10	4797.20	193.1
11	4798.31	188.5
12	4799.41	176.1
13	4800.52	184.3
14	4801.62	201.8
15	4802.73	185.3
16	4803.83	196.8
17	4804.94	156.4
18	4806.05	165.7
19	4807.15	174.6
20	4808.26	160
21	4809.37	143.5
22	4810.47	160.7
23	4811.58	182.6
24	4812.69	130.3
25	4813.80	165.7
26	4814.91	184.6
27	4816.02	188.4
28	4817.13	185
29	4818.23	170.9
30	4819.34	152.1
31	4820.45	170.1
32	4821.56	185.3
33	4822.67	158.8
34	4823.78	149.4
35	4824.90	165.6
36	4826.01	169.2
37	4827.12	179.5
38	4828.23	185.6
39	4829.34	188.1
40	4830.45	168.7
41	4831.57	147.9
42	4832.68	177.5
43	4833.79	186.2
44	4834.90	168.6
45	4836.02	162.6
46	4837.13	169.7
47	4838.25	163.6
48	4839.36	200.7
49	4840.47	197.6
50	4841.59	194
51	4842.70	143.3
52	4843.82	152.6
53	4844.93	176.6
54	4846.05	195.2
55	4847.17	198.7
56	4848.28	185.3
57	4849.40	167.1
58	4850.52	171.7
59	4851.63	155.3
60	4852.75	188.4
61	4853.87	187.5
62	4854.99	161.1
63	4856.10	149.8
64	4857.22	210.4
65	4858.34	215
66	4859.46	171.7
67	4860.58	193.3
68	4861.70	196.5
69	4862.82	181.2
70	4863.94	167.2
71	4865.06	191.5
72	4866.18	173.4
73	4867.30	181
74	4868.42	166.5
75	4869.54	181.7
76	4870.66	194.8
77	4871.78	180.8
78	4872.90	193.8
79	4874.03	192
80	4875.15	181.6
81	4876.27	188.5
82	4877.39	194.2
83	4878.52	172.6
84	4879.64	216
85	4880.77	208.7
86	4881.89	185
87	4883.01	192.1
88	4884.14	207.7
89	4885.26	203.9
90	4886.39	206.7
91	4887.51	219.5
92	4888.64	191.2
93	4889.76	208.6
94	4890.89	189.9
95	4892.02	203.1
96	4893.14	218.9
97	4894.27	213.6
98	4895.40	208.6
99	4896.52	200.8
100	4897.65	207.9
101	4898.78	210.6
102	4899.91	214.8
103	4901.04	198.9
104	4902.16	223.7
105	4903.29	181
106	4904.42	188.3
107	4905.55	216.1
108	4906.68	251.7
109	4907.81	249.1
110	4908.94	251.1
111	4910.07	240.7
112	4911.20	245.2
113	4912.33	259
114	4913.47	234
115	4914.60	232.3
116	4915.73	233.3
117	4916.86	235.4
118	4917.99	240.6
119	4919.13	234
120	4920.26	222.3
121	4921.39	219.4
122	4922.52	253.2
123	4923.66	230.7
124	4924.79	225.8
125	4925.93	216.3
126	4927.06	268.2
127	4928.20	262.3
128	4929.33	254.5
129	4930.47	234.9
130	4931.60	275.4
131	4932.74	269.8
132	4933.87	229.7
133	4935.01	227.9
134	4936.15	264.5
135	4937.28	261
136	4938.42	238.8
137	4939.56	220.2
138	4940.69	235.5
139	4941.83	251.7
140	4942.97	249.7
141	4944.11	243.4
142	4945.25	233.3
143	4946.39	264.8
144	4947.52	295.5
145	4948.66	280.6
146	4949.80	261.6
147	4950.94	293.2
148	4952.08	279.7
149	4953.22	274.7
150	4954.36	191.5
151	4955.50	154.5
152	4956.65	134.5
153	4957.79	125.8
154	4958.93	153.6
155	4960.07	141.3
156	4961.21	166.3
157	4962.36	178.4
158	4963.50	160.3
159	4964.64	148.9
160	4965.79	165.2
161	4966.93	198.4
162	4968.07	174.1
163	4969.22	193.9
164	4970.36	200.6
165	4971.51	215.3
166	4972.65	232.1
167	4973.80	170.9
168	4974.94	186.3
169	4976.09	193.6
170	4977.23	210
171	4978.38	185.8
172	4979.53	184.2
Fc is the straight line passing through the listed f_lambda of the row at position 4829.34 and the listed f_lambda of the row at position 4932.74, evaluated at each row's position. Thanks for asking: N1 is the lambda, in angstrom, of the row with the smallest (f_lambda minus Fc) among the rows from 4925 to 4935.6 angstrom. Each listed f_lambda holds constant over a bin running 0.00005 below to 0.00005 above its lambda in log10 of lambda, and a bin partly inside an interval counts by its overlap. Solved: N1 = 4925.93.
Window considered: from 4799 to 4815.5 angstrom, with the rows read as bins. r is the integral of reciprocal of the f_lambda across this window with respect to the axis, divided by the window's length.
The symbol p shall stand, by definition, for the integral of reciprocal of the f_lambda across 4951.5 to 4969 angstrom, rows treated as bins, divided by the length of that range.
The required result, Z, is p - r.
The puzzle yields 0.0000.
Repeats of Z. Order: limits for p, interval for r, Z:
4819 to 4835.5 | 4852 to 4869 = 0.0004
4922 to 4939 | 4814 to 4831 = -0.0017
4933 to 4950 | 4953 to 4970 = -0.0021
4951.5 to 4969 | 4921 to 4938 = 0.0019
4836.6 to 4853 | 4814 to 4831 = -0.0001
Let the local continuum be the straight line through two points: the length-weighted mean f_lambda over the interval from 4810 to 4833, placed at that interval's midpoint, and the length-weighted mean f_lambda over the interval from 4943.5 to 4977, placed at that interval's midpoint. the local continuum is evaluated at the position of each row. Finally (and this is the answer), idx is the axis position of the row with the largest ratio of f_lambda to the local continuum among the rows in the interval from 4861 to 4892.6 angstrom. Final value 4887.51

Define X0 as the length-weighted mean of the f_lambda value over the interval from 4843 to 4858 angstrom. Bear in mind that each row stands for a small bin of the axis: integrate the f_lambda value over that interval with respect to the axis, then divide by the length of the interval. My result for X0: 177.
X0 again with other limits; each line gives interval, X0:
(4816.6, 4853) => 174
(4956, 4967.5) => 157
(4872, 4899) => 200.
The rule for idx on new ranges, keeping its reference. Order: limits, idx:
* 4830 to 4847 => 4839.36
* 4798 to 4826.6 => 4801.62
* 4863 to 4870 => 4865.06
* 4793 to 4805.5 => 4801.62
